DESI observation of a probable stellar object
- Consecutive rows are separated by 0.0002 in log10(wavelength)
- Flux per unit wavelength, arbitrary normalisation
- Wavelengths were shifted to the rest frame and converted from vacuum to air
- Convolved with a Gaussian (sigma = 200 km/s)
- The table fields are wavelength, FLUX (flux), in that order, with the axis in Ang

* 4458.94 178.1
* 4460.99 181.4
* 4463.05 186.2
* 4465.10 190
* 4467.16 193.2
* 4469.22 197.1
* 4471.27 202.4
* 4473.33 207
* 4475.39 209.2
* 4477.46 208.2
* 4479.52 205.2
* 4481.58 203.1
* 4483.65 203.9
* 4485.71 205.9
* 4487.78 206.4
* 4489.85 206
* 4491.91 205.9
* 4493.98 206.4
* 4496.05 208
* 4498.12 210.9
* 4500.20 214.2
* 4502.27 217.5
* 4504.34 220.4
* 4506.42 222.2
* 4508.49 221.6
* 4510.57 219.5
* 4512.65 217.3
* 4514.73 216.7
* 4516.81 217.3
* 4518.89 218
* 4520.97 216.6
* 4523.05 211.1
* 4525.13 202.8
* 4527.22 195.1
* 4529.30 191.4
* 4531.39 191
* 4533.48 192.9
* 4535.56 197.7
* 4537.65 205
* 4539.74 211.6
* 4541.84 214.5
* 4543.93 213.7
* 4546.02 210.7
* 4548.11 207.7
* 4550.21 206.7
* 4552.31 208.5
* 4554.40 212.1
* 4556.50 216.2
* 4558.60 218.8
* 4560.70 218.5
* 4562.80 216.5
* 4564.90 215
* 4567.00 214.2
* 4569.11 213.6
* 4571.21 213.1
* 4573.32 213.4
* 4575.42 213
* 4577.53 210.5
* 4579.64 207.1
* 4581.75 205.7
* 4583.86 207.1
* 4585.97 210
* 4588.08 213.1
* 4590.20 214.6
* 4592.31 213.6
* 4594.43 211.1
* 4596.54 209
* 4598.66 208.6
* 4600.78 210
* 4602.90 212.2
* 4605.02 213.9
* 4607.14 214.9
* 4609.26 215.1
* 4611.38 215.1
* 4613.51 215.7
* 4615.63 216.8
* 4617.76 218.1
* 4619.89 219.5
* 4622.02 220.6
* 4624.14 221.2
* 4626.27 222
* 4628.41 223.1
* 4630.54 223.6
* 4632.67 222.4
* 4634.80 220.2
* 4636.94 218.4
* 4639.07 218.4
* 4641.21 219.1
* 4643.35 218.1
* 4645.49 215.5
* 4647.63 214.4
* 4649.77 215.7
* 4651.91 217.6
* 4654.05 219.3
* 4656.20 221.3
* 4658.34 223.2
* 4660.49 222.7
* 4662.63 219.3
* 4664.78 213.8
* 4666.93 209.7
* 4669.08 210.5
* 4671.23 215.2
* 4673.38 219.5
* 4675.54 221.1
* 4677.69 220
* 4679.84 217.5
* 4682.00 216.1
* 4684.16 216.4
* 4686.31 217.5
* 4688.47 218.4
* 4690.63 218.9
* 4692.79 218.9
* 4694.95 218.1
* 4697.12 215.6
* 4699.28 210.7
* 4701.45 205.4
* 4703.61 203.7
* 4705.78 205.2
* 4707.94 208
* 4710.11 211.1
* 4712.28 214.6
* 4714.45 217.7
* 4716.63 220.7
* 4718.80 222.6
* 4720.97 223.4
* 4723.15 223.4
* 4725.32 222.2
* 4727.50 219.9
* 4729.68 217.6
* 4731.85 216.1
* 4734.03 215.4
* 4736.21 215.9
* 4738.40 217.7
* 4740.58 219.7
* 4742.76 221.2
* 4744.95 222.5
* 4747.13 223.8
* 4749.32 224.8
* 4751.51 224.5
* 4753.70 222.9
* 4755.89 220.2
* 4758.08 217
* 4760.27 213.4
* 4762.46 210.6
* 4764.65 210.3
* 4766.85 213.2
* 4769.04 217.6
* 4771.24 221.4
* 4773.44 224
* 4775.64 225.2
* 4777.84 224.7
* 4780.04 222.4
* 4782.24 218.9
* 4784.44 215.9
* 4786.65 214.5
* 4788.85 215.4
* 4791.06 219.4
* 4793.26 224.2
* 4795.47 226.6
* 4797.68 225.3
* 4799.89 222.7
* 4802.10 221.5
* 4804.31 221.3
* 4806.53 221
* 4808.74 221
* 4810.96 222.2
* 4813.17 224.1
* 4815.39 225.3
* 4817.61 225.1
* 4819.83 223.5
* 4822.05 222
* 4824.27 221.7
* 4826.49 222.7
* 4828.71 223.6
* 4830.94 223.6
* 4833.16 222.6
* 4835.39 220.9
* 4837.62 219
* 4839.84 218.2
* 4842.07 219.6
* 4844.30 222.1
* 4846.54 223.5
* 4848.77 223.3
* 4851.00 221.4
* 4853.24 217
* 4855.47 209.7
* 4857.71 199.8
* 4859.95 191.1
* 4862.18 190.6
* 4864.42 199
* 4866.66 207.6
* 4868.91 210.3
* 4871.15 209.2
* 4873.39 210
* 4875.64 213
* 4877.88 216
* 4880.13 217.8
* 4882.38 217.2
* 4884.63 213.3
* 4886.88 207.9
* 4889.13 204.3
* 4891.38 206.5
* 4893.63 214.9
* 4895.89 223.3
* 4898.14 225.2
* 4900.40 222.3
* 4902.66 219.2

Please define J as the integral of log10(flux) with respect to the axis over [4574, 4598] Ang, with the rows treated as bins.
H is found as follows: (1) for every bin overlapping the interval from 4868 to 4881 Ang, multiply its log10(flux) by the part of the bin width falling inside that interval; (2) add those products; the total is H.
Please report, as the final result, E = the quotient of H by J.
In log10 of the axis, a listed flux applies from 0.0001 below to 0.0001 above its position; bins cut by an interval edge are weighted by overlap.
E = 0.5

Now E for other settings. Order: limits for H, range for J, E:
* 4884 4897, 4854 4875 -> 0.6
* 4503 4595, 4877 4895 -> 5.1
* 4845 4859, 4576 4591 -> 0.9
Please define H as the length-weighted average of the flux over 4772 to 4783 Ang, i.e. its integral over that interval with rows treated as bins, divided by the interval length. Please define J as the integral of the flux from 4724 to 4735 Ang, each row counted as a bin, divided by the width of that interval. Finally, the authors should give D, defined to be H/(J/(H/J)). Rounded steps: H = 223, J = 219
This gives 1.04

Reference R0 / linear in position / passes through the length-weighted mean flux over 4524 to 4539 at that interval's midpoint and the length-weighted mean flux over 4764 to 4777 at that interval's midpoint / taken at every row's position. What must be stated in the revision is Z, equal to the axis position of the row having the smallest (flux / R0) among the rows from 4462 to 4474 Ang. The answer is 4463.05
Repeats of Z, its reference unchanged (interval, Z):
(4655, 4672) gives 4666.93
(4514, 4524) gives 4523.05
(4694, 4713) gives 4703.61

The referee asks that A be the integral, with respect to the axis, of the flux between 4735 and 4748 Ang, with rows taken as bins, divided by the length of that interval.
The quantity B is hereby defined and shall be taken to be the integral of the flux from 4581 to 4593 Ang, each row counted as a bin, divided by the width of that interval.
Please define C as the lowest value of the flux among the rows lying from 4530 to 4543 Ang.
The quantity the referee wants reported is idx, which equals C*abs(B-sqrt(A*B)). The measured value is 874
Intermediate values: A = 220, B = 211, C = 191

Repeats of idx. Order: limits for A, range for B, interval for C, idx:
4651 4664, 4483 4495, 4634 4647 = 1543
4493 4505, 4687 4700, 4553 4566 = 448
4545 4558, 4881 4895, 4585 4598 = 41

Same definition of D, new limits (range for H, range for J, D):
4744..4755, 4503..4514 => 1.03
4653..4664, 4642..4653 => 1.04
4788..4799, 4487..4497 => 1.16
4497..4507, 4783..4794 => 0.99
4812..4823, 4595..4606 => 1.13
